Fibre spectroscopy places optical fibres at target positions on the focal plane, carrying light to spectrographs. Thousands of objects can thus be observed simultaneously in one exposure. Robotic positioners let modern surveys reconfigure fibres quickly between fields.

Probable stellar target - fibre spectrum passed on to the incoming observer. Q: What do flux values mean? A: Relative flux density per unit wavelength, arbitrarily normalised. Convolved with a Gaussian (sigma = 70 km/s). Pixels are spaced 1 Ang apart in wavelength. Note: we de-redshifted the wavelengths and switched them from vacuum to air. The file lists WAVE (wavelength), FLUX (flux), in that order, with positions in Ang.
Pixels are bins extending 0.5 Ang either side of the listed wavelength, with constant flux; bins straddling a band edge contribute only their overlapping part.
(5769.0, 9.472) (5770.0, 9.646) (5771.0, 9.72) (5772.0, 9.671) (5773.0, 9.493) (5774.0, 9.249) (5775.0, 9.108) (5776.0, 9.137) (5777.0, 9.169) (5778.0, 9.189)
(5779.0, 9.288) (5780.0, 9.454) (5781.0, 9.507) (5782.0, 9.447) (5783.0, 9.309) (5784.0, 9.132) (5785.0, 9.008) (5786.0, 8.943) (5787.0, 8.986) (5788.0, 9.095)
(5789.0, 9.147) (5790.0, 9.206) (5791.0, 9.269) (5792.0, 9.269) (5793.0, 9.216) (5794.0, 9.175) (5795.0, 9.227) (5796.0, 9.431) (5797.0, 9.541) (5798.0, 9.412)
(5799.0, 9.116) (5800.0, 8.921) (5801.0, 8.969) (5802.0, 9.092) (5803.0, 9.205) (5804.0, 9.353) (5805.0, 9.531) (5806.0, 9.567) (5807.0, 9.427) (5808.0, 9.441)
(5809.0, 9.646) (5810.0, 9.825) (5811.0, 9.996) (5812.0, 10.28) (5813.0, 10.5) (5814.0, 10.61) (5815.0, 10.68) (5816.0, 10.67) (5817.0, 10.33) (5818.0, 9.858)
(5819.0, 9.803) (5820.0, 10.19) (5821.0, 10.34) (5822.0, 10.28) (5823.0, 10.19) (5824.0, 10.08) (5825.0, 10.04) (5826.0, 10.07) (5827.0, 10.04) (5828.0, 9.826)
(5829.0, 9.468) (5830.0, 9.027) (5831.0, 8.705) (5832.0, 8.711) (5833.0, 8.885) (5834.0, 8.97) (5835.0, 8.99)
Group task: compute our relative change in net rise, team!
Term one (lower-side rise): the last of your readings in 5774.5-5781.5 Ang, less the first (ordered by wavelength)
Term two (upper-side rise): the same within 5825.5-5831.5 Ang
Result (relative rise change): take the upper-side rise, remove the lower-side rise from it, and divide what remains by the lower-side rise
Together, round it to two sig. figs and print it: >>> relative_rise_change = -4.4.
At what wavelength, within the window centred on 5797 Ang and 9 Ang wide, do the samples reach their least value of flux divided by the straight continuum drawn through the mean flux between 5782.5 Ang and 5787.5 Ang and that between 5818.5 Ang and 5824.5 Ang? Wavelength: 5800.0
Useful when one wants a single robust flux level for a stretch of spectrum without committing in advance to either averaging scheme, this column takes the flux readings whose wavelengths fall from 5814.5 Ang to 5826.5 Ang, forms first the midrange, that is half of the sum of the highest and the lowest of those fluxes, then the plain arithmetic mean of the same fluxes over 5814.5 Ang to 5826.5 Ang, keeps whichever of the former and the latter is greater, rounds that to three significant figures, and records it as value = 10.2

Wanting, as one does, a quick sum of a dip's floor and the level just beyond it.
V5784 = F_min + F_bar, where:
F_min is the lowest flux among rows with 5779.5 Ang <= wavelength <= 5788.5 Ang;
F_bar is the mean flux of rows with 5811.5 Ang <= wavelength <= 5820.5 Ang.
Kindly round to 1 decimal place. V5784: 19.3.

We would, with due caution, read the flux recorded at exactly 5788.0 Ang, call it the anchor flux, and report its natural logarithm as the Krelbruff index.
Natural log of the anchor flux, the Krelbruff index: 2.21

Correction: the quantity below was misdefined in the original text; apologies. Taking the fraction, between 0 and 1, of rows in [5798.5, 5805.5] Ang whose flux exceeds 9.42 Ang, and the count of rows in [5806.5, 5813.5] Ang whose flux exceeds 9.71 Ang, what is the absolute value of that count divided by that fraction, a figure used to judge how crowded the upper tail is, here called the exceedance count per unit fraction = 28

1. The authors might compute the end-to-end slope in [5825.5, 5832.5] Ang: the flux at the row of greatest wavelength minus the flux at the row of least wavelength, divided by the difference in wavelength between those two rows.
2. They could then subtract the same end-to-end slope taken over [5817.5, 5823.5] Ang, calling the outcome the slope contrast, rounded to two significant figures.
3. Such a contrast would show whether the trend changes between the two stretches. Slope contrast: -0.29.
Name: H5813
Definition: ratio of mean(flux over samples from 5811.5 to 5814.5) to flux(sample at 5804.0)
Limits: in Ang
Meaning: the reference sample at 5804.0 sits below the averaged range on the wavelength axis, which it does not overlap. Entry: 1.12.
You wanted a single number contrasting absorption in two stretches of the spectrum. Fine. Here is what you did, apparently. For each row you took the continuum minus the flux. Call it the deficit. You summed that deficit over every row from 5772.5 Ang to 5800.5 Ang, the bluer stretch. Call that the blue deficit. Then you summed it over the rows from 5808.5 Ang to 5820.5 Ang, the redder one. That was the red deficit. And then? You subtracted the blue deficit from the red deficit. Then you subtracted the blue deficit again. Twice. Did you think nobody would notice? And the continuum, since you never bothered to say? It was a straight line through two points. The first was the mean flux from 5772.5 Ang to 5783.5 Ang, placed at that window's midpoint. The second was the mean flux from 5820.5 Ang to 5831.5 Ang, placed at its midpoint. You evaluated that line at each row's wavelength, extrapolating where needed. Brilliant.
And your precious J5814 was -15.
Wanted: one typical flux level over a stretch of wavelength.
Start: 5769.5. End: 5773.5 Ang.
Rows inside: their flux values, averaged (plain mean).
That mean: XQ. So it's 9.63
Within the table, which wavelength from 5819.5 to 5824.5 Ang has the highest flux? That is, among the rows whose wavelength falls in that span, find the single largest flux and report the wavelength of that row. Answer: 5821.0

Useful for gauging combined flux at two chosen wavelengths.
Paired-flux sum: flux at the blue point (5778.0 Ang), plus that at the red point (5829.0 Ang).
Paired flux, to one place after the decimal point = 18.7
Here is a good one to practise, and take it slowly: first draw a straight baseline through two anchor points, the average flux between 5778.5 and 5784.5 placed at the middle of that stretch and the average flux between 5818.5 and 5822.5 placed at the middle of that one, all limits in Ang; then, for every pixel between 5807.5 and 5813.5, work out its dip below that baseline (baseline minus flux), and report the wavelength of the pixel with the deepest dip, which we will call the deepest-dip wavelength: 5808.0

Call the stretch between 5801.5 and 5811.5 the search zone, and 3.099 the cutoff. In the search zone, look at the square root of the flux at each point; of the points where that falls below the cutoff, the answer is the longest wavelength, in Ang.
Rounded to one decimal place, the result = 5808.0 Ang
